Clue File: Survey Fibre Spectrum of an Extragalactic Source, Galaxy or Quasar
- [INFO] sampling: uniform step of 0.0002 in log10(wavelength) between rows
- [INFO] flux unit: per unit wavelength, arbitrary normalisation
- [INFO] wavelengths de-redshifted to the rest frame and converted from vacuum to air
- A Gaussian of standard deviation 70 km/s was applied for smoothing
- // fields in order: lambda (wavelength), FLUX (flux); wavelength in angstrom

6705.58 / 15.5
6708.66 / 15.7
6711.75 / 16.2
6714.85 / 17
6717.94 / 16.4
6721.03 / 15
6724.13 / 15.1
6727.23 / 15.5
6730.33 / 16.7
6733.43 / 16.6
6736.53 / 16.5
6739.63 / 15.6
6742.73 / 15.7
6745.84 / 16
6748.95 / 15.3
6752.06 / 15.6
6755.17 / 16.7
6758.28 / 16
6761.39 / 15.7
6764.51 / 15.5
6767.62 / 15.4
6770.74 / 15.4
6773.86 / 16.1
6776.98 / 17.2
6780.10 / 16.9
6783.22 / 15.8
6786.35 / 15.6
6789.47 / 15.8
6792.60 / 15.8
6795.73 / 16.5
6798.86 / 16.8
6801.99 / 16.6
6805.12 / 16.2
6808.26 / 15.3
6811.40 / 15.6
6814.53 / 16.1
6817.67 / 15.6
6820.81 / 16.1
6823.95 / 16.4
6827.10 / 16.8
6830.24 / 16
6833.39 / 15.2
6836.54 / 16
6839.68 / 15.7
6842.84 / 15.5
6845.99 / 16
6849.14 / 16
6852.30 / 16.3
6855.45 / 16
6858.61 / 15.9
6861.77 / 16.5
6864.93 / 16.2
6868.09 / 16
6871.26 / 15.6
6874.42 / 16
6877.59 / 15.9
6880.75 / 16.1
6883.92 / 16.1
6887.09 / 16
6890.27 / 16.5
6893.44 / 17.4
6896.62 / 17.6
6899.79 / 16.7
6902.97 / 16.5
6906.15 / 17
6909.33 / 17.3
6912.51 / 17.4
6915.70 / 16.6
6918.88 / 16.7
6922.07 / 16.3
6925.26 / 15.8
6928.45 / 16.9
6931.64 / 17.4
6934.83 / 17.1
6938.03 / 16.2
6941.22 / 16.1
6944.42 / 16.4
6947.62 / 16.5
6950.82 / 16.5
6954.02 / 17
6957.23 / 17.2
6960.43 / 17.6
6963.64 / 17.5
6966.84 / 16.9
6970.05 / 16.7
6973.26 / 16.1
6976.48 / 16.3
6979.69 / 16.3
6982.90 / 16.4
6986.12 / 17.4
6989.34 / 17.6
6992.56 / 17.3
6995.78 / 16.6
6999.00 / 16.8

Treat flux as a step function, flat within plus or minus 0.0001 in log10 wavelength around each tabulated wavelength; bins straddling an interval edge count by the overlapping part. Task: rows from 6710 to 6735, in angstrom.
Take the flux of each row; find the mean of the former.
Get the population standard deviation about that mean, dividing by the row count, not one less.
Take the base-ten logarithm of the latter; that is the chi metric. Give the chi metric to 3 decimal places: -0.146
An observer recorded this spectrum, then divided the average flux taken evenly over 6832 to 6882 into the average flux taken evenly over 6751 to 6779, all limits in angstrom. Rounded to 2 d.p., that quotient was 1.00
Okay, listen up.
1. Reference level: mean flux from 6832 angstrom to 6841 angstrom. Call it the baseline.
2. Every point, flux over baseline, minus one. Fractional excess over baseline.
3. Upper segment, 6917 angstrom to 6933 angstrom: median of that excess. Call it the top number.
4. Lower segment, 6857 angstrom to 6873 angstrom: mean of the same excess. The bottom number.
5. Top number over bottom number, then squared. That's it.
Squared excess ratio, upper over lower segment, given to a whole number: 7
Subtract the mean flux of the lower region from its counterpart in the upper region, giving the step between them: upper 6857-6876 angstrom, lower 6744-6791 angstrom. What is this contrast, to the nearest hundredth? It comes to 0.10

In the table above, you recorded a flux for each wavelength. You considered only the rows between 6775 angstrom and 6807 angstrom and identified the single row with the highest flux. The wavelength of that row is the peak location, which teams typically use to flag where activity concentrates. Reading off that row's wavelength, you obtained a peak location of 6776.98 angstrom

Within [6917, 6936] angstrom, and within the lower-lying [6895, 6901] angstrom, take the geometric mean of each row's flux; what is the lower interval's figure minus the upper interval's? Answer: 0.45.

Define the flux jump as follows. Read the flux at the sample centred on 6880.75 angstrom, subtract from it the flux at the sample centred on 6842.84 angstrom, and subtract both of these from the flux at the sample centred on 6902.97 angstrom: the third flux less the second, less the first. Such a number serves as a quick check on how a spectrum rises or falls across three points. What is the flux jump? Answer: -15.1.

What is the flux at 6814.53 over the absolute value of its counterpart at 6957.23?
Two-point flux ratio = 0.94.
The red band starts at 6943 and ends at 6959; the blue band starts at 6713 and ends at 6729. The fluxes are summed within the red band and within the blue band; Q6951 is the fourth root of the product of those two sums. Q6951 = 9.01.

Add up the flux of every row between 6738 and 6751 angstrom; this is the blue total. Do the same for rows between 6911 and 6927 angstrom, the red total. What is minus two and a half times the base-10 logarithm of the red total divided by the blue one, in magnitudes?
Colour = -0.3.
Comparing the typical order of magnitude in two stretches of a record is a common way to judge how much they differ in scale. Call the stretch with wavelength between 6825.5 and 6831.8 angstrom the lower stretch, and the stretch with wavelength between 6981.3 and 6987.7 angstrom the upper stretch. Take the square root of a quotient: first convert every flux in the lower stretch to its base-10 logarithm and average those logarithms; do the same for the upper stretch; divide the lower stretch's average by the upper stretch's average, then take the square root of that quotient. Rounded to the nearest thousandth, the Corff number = 0.995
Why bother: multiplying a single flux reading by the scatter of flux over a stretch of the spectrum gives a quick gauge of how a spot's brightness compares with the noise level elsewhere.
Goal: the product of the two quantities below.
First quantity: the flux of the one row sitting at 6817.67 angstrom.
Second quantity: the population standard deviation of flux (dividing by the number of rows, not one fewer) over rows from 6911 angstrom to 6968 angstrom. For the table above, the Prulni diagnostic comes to 7.9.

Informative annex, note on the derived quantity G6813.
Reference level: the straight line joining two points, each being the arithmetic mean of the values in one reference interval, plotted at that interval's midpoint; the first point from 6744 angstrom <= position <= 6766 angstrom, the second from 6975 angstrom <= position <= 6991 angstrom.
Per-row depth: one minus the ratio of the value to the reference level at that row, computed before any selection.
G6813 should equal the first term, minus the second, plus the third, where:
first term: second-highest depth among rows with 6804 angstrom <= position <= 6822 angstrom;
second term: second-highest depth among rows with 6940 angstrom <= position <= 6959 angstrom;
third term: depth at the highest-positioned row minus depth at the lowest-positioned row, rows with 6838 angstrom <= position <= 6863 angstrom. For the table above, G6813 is -0.027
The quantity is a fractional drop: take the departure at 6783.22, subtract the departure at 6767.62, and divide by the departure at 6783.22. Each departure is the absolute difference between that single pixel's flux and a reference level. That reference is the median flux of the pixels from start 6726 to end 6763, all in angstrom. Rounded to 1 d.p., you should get -8.0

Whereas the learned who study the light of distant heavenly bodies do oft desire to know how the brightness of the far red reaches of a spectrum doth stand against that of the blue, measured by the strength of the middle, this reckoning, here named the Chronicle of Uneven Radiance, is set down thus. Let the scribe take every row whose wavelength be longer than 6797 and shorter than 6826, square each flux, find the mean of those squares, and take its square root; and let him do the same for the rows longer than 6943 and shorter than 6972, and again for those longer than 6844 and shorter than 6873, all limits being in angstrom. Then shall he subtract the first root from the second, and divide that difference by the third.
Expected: 0.05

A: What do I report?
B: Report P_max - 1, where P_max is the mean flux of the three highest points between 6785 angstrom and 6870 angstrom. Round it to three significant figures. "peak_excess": 15.7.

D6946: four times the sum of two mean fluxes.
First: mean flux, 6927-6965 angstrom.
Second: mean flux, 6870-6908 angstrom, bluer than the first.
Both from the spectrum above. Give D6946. 133.3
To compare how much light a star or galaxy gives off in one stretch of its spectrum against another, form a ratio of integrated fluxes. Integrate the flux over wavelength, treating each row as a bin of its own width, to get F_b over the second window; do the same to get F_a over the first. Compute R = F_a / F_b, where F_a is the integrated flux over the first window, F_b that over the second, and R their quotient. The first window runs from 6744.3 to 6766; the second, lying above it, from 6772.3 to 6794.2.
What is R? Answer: 0.97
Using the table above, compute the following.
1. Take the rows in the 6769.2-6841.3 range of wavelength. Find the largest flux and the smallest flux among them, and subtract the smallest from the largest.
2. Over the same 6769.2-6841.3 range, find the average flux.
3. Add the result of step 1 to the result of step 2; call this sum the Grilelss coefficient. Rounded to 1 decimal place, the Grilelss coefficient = 18.1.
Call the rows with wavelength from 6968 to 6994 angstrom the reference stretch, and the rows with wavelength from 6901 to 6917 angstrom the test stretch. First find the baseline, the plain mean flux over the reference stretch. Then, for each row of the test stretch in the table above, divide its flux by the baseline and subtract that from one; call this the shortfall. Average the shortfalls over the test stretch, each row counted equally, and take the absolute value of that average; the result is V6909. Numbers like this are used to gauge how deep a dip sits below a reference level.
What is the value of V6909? 0.012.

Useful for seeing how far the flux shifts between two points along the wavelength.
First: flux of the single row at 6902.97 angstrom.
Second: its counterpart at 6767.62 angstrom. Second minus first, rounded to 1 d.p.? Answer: -1.1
